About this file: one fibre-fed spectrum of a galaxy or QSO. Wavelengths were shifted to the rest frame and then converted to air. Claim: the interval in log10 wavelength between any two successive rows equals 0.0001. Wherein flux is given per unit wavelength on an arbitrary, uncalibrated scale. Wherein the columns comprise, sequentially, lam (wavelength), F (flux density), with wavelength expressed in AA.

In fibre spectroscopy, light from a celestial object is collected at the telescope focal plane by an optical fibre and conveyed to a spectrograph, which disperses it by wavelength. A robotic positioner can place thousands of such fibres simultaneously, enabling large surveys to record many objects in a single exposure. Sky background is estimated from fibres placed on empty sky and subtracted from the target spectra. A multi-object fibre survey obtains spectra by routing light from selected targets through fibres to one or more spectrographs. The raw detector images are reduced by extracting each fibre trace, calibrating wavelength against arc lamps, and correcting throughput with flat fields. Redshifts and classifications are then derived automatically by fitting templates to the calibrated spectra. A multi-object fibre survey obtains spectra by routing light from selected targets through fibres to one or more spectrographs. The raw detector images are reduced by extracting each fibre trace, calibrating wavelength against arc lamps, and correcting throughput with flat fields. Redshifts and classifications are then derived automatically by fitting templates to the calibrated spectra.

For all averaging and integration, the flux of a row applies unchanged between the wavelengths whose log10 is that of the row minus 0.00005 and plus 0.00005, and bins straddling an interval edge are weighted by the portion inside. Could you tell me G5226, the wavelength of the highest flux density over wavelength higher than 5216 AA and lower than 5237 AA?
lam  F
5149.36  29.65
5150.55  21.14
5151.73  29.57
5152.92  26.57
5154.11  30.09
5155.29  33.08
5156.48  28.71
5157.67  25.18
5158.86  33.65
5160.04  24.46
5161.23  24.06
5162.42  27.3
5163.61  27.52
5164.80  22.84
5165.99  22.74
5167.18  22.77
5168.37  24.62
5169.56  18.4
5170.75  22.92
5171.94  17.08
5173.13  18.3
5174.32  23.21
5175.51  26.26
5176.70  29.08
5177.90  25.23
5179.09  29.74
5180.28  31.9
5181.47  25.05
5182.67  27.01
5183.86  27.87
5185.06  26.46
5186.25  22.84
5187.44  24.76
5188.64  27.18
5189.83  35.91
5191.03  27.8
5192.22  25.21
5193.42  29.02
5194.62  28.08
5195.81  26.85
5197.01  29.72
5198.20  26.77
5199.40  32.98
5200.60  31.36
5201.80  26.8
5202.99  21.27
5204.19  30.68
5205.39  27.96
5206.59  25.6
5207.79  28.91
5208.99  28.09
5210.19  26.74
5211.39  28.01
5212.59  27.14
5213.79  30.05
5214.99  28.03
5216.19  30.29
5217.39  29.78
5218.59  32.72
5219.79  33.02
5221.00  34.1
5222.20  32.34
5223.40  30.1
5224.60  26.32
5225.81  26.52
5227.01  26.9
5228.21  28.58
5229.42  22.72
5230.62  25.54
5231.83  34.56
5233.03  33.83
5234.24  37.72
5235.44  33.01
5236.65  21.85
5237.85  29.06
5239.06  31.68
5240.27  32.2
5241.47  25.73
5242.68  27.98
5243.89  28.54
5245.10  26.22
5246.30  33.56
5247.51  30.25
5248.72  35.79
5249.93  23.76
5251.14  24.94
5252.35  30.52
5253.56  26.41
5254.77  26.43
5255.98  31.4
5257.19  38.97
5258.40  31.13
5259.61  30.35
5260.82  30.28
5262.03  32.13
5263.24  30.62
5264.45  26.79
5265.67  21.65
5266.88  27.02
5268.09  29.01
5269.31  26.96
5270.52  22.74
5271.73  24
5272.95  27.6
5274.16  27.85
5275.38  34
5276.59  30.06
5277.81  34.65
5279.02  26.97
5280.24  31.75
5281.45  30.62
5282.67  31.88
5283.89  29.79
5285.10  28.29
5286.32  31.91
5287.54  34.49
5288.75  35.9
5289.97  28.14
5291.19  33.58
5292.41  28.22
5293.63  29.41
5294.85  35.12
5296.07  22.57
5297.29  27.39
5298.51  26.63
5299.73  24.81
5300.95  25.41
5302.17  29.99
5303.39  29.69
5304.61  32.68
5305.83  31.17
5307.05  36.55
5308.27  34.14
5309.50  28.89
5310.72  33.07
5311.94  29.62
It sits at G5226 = 5234.24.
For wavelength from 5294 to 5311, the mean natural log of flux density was 3.39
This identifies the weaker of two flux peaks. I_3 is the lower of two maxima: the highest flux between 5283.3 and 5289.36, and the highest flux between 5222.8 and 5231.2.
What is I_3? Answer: 30.1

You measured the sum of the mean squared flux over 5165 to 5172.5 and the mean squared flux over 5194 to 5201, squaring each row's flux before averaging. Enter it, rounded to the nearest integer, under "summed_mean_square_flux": 1330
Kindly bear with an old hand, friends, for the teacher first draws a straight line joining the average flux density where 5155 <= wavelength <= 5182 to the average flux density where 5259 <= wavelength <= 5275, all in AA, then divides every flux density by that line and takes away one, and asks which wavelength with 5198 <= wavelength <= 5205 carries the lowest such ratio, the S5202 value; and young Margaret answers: 5202.99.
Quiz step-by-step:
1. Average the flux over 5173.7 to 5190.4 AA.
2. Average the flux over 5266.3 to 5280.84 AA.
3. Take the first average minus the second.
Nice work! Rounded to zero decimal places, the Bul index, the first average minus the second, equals -1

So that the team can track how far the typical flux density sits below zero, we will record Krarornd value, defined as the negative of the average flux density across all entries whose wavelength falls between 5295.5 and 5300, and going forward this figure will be -25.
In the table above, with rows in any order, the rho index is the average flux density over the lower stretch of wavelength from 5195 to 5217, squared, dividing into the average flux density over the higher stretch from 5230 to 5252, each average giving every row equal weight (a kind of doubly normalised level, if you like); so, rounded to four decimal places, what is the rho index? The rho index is 0.0375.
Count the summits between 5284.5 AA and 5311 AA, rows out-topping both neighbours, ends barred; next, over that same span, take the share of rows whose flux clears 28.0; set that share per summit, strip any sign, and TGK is 0.110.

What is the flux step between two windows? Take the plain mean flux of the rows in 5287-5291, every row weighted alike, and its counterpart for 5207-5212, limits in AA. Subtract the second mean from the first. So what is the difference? 5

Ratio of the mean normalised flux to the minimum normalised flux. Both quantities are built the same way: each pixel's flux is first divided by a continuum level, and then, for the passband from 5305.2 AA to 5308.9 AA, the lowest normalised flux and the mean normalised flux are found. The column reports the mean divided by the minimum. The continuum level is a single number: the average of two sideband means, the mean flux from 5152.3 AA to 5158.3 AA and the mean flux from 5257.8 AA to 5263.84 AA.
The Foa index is 1.09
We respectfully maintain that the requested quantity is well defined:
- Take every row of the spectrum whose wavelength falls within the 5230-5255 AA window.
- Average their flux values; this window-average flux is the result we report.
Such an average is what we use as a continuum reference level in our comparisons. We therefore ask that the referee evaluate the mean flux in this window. 29.5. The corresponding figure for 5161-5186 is 24.8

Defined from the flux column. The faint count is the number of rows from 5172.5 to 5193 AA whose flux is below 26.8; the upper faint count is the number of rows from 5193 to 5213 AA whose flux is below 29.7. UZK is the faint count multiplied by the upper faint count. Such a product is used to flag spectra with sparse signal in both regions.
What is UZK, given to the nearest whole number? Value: 117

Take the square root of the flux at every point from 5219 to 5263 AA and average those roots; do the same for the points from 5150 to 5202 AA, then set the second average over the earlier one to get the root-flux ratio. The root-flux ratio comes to 0.94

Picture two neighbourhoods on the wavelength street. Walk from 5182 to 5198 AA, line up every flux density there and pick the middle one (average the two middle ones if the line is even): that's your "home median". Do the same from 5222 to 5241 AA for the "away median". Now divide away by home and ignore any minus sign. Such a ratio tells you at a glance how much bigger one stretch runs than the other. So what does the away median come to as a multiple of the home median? 1.09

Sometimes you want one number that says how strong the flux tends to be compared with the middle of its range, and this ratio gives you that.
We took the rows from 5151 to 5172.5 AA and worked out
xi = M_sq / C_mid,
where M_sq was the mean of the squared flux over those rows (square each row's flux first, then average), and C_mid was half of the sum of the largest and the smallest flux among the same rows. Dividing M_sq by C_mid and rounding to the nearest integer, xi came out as 27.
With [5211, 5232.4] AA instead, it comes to 30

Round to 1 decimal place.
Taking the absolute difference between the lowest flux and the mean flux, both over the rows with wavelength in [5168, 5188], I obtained 7.7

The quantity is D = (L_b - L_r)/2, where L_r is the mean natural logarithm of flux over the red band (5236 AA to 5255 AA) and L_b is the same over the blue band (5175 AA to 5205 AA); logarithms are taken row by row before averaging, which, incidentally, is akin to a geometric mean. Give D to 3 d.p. -0.010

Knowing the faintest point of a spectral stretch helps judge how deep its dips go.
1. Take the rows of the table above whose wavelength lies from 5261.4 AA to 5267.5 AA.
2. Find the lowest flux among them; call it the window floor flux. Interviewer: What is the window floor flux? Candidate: 21.65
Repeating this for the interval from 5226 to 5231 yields 22.72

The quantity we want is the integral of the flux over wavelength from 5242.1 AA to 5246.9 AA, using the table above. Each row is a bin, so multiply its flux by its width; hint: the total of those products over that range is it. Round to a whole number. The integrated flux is 140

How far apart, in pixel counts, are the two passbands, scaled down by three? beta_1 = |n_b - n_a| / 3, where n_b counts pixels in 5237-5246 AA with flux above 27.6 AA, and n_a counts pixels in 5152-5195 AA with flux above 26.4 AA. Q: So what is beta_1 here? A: 4.3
